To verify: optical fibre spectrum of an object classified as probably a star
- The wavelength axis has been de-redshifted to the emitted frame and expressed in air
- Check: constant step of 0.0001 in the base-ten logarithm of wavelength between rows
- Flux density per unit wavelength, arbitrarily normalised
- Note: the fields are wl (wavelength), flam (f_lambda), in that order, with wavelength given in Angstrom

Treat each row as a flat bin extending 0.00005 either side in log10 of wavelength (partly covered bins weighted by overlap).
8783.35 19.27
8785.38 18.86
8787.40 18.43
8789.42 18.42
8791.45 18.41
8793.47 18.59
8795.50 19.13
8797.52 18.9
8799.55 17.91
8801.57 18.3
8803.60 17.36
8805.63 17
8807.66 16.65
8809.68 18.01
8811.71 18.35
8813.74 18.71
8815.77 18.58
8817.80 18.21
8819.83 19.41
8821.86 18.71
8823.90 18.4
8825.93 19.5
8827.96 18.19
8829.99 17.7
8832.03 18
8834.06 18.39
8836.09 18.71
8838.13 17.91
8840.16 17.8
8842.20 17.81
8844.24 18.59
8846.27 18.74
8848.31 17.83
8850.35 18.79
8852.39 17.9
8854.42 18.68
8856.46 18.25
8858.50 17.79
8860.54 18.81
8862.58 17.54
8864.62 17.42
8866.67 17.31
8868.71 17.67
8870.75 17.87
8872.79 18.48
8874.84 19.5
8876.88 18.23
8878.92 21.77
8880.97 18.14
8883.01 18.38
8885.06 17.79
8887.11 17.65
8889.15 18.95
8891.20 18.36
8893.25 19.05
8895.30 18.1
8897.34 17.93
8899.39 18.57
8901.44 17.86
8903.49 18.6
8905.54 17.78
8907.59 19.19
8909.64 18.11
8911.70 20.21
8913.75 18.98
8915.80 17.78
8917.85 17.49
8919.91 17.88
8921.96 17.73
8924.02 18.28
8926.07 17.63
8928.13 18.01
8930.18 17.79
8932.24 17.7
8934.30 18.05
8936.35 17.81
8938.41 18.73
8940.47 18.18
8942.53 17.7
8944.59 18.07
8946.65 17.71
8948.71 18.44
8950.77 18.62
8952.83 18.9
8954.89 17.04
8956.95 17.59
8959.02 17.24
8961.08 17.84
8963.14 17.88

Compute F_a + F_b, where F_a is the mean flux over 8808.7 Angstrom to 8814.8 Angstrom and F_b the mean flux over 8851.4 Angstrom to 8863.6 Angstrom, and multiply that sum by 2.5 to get 91.3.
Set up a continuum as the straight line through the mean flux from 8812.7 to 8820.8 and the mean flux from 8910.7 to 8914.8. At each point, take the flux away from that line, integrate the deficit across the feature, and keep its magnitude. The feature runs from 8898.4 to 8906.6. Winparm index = 11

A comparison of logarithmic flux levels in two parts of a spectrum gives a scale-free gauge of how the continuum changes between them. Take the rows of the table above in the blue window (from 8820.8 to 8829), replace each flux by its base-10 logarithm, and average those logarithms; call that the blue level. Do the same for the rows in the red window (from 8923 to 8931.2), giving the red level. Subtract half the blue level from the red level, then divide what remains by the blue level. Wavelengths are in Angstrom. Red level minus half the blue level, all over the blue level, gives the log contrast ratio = 0.486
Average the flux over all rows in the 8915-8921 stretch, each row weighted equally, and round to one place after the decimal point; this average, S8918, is 17.7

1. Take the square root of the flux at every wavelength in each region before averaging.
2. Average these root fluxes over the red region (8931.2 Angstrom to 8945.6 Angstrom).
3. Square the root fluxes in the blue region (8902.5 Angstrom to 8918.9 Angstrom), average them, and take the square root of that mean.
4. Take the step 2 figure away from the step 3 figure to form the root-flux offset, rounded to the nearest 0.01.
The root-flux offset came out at 0.06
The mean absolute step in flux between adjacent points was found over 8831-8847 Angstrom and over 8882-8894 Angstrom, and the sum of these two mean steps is 1.0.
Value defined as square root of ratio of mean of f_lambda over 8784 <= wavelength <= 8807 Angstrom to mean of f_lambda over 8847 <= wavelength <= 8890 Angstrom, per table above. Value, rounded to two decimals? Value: 1.00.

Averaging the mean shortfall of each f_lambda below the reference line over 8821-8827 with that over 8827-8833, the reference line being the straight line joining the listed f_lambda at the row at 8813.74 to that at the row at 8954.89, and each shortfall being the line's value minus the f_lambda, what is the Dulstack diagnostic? 0.14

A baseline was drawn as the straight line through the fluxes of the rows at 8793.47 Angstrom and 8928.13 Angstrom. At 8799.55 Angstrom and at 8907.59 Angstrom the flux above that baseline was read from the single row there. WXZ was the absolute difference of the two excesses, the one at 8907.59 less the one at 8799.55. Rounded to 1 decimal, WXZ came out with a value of 1.7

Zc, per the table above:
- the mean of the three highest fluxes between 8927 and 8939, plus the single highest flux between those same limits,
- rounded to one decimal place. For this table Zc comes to 37.0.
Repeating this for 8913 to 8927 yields 37.4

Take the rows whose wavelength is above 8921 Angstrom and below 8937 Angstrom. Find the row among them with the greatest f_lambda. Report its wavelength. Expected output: 8924.02 Angstrom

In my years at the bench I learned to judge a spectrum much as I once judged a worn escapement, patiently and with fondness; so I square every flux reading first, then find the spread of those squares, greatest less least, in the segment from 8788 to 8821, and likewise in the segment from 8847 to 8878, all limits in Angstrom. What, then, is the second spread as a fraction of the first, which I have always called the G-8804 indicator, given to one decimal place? 0.8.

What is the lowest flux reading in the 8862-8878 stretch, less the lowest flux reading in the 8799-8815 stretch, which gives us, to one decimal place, 0.7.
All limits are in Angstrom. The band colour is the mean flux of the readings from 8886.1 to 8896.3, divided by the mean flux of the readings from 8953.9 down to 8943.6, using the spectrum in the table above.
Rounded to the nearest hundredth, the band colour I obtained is 1.00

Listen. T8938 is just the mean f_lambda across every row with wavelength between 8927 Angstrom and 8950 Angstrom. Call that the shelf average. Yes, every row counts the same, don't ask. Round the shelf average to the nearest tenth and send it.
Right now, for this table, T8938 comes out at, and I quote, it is 18.0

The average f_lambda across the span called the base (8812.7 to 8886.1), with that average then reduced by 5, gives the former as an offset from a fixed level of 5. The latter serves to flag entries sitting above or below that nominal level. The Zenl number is 13.4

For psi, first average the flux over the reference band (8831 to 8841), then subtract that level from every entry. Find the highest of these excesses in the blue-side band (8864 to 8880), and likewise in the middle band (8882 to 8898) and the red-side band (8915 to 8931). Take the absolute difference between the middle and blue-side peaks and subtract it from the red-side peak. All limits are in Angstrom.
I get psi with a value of -2.6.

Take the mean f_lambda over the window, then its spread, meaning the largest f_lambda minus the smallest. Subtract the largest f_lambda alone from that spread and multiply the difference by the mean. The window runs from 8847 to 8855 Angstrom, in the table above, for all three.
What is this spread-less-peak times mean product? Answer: -326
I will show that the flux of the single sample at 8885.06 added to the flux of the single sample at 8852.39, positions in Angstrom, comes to 35.7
